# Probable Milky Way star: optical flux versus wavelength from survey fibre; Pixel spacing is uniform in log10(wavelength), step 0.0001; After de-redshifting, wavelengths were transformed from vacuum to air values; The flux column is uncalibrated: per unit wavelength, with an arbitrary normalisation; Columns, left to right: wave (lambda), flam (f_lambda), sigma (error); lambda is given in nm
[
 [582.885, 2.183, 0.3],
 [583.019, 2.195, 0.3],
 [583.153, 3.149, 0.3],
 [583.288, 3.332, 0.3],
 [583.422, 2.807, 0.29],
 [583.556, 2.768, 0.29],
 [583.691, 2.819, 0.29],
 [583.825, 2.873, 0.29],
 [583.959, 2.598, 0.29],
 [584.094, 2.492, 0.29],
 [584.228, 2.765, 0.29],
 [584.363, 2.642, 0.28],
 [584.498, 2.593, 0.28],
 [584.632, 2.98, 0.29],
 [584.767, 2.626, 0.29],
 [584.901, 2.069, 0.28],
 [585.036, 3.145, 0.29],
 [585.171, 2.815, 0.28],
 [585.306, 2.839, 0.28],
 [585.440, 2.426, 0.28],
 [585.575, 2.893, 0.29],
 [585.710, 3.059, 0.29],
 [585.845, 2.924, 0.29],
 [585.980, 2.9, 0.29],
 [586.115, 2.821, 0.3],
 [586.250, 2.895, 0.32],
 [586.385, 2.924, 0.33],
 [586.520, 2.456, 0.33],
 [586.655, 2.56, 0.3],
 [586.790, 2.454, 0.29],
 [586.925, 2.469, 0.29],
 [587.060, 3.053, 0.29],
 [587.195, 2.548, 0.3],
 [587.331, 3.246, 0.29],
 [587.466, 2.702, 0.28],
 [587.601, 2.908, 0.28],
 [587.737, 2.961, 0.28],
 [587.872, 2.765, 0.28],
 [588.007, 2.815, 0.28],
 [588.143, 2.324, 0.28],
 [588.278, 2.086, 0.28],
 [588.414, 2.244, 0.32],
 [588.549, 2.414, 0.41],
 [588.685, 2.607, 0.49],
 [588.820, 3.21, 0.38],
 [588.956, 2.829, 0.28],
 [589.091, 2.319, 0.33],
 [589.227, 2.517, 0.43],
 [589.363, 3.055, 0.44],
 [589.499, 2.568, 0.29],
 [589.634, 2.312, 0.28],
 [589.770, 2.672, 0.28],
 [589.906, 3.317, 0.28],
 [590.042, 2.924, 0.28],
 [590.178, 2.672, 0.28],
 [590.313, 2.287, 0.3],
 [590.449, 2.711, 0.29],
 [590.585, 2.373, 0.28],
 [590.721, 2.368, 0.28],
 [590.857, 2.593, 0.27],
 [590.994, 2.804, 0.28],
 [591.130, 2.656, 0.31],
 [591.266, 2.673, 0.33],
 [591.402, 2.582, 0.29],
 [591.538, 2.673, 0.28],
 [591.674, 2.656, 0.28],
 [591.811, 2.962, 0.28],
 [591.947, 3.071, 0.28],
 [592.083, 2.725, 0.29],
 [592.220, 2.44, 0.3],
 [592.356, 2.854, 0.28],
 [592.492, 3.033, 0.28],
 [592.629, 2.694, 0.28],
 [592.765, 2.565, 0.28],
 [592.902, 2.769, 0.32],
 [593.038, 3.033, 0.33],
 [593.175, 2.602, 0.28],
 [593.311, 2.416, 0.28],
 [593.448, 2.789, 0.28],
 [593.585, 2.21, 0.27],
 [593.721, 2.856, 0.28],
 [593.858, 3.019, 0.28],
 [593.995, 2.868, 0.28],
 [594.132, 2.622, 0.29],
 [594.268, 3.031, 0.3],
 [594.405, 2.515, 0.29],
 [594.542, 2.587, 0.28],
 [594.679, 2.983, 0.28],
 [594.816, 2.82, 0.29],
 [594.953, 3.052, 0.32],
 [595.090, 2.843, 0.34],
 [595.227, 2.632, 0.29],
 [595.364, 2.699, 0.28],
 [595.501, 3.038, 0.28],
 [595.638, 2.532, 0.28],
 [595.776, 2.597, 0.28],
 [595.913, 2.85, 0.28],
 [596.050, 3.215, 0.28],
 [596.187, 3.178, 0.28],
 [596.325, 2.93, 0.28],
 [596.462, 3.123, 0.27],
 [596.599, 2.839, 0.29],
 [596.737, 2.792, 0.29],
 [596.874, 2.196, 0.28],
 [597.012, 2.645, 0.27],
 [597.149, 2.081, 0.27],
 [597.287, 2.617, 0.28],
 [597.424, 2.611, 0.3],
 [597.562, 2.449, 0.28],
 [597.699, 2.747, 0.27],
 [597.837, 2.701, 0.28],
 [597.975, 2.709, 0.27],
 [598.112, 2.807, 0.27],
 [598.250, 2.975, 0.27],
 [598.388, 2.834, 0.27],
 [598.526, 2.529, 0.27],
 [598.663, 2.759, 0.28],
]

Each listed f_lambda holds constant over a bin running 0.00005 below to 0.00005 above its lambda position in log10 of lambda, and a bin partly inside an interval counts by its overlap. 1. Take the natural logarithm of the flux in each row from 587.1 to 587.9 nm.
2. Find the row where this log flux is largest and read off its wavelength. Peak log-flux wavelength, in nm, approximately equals 587.331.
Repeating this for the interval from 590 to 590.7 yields 590.042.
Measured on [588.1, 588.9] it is 588.820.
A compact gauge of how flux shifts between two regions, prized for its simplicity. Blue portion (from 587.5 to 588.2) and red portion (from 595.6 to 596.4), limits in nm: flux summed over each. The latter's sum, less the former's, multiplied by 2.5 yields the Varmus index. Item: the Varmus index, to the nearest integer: 9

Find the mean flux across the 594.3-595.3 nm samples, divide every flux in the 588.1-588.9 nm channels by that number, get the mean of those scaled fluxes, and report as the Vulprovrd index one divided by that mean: 1.12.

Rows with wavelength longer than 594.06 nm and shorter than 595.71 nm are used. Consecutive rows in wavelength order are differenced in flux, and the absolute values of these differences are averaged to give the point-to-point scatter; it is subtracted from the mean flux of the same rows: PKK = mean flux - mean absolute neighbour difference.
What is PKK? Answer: 2.50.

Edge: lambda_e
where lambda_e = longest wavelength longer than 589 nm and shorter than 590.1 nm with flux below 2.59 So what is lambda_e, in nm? 589.634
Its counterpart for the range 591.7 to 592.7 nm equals 592.220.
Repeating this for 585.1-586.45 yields 585.440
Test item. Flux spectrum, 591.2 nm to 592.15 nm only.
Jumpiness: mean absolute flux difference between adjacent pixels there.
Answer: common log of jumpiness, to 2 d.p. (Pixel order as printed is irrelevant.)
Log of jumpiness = -0.80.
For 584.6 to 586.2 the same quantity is -0.48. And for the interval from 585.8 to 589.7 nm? -0.55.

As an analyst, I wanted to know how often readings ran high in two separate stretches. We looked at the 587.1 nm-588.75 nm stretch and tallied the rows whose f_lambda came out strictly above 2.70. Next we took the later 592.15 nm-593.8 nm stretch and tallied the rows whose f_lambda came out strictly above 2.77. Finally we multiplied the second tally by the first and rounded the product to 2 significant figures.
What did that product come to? 30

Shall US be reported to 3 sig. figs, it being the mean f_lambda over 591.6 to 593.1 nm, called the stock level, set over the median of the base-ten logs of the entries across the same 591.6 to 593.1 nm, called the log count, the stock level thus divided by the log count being 6.33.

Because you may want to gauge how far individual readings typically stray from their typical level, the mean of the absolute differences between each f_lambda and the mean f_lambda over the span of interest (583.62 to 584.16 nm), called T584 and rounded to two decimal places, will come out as 0.15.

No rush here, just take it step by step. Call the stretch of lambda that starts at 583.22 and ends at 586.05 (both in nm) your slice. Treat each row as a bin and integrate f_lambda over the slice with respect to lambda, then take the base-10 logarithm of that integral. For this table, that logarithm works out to 0.90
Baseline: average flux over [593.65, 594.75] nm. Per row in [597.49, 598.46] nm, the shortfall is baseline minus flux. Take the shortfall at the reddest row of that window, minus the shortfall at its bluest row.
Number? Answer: -0.4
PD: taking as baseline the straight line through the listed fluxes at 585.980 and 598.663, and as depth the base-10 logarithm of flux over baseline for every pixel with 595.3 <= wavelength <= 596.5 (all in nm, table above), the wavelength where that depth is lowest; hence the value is 595.638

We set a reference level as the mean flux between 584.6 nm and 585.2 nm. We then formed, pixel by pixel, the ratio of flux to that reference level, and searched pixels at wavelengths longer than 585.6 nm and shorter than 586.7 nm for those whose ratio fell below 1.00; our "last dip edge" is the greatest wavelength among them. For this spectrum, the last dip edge 586.655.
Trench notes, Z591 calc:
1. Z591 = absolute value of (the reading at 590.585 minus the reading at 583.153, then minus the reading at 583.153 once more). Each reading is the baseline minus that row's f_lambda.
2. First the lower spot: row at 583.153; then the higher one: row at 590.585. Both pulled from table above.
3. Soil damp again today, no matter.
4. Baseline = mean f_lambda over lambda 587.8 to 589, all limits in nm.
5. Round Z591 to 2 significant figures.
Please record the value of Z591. 1.3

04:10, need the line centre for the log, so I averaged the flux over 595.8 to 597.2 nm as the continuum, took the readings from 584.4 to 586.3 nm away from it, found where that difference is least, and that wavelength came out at 585.036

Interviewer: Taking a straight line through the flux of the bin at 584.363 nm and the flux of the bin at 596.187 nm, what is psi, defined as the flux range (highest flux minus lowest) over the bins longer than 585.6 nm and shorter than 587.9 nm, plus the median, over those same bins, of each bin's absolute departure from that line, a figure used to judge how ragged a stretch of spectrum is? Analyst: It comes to 0.98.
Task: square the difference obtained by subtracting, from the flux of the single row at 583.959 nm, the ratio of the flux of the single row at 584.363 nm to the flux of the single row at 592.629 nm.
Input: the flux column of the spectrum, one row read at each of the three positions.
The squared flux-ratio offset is 2.6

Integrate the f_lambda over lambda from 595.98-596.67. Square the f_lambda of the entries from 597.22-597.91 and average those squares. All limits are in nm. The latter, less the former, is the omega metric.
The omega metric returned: 4.8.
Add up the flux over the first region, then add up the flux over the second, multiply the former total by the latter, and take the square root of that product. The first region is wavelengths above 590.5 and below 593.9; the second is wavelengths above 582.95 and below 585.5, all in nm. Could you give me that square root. 59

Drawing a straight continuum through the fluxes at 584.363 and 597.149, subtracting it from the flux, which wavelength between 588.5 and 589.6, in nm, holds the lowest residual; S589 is 589.091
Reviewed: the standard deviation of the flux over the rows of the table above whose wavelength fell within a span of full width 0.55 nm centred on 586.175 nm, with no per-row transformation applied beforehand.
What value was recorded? 0.04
